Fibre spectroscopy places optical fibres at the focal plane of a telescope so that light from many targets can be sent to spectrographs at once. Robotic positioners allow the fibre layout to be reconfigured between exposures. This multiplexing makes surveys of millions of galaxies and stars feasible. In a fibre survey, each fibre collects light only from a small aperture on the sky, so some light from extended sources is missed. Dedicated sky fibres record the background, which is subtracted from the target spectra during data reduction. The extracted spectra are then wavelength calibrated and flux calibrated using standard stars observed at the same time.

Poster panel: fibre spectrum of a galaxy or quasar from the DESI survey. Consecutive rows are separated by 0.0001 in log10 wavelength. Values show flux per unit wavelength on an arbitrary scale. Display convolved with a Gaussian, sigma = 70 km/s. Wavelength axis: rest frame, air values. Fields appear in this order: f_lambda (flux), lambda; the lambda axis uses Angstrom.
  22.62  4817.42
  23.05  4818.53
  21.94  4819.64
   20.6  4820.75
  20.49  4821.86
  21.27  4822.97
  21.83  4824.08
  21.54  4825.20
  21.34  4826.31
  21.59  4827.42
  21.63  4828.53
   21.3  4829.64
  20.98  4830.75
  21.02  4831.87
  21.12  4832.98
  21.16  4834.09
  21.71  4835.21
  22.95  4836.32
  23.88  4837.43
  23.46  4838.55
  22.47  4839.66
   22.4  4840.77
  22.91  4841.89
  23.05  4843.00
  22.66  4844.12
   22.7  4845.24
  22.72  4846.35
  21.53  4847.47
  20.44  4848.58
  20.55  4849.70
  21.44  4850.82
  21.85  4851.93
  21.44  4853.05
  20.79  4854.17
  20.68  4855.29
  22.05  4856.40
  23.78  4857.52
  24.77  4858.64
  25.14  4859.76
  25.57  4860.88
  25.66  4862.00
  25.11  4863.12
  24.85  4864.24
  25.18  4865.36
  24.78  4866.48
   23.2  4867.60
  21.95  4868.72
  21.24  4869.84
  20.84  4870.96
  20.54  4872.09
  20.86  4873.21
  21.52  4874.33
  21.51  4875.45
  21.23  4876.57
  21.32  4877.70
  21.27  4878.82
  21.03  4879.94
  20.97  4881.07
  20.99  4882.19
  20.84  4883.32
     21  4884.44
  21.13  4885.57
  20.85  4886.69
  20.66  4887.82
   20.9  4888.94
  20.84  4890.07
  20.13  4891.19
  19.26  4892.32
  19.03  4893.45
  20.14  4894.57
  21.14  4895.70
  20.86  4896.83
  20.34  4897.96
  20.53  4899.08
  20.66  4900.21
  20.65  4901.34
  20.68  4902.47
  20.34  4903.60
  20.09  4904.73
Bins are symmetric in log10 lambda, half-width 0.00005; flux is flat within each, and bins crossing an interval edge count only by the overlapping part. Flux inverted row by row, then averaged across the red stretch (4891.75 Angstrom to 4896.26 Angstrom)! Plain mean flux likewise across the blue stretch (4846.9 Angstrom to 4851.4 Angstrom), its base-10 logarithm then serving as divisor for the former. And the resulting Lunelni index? 0.0381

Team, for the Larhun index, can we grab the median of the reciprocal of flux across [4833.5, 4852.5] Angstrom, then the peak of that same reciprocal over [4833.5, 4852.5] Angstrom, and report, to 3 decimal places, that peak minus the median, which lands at 0.004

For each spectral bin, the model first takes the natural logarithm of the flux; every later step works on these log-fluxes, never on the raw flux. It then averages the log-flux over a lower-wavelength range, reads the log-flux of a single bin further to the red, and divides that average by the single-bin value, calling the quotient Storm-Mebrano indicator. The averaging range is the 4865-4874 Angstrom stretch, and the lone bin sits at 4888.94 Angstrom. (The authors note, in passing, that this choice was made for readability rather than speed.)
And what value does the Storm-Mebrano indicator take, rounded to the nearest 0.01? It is 1.02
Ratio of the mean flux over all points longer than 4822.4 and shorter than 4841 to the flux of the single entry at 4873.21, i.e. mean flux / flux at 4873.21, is 1.05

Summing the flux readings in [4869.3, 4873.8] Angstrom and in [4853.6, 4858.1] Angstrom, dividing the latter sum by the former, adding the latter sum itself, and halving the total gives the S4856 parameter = 44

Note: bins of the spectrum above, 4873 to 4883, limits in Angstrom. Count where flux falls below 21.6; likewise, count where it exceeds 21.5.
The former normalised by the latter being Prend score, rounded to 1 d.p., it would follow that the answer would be 4.5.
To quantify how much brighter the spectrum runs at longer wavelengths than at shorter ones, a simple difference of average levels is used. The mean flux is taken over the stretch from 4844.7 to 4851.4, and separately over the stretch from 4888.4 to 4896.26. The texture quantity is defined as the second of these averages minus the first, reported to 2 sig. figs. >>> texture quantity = -1.4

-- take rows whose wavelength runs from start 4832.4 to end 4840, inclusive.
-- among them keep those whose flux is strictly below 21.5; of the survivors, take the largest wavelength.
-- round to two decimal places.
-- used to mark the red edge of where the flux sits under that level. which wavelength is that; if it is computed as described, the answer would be 4834.09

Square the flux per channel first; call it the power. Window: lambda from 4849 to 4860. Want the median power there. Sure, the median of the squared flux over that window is 469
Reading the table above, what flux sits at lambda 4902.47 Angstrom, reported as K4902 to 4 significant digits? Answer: 20.68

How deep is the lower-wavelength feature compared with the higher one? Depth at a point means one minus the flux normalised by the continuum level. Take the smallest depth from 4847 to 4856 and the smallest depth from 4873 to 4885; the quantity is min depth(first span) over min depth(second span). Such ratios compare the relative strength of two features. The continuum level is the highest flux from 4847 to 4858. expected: 0.9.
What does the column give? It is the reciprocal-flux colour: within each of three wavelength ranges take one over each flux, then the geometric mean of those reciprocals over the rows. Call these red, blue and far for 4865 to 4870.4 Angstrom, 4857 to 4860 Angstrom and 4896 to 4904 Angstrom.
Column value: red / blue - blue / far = 0.22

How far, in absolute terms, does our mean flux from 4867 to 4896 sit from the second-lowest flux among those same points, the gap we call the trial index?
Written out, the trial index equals 1.7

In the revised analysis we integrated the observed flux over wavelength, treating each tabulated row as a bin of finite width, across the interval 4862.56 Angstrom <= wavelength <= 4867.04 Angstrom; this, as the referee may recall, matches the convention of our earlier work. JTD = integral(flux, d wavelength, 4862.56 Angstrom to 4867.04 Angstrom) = 112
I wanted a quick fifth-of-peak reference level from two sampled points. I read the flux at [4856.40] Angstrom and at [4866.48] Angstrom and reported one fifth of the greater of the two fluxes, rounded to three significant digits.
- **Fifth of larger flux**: 4.96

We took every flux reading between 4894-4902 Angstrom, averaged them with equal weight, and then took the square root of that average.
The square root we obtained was 4.54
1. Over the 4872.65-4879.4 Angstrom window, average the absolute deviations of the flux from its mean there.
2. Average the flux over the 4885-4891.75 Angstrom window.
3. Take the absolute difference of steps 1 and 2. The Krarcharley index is 20.6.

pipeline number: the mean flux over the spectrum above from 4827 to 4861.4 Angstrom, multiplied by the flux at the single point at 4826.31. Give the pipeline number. 475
